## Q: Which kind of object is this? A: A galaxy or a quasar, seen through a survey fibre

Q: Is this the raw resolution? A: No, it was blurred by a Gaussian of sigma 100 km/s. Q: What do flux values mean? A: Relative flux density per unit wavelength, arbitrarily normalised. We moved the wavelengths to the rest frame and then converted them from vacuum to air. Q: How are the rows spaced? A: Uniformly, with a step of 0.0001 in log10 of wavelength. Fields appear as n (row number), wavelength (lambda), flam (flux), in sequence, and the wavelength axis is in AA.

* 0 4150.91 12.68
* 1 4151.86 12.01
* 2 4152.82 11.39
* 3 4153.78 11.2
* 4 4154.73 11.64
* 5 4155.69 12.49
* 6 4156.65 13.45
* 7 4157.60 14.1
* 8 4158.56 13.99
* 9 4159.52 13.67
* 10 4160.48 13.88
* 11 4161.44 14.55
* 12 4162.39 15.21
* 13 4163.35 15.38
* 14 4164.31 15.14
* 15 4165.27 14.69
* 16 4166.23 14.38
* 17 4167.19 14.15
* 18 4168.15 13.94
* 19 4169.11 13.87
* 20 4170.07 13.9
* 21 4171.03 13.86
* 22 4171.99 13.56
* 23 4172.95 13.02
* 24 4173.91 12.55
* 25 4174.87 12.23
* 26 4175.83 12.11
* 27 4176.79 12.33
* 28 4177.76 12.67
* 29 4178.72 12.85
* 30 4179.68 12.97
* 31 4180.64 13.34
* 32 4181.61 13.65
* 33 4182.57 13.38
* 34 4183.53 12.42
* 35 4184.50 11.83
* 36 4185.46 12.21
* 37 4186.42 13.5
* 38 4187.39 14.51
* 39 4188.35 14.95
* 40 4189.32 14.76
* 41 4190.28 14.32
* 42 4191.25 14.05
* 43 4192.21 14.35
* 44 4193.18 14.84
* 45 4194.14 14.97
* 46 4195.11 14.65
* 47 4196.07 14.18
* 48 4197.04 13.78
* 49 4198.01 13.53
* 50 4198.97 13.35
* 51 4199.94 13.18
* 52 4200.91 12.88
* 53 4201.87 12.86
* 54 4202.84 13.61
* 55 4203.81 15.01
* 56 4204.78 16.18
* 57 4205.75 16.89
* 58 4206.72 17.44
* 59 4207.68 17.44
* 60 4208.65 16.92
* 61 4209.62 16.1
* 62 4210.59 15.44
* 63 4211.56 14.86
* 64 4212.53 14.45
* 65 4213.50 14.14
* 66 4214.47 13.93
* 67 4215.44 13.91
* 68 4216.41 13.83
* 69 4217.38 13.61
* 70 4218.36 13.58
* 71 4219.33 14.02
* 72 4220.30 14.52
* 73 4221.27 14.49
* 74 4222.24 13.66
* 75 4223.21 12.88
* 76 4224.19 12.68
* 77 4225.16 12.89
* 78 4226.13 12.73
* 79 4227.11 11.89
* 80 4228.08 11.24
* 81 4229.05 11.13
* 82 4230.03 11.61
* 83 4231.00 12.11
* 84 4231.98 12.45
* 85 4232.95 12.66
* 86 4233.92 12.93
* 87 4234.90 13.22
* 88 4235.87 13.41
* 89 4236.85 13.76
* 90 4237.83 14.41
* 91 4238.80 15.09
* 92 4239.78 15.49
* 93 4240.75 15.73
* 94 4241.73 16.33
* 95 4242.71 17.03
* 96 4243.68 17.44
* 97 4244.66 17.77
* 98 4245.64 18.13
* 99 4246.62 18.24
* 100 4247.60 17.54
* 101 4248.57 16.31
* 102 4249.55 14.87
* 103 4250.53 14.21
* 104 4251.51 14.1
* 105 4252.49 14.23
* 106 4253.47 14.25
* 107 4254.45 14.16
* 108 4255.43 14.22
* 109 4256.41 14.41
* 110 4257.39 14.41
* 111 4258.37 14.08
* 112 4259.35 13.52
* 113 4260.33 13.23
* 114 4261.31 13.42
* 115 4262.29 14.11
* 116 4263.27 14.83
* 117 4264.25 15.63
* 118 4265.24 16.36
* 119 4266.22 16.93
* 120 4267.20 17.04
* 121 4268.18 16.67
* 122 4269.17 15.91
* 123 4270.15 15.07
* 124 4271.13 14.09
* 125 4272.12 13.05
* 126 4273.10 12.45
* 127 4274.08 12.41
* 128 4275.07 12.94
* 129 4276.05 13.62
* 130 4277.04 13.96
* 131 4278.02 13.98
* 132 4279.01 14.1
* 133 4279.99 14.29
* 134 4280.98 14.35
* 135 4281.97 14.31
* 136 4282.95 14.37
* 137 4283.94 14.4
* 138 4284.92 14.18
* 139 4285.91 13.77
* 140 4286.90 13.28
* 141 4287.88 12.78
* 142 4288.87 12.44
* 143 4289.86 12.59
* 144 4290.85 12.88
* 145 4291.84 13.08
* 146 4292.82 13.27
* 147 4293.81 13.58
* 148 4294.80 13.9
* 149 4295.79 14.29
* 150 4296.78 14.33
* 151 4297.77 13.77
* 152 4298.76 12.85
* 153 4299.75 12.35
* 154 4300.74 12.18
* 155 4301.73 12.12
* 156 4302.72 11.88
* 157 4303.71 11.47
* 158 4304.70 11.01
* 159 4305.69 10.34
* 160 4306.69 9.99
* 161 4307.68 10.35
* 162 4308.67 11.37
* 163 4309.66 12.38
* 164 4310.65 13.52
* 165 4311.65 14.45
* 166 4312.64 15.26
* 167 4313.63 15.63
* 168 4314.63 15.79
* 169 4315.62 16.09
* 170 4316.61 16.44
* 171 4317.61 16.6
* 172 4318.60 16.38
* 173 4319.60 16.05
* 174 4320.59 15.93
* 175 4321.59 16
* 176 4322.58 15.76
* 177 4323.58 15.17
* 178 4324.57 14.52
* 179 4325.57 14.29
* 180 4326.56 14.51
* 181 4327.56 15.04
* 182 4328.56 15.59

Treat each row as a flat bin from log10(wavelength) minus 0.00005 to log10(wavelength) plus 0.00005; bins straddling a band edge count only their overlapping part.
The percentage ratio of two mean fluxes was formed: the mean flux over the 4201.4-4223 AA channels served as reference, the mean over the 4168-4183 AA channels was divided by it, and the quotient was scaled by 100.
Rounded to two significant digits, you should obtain 88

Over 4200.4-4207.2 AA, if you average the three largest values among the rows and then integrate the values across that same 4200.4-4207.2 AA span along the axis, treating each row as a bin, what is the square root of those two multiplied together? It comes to 41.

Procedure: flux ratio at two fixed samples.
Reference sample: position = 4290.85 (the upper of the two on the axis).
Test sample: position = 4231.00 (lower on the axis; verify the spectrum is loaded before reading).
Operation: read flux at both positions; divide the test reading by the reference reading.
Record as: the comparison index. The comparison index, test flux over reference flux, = 0.94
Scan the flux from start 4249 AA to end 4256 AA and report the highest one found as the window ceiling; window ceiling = 14.87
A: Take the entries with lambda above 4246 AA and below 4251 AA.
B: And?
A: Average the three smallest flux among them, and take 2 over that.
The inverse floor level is 0.132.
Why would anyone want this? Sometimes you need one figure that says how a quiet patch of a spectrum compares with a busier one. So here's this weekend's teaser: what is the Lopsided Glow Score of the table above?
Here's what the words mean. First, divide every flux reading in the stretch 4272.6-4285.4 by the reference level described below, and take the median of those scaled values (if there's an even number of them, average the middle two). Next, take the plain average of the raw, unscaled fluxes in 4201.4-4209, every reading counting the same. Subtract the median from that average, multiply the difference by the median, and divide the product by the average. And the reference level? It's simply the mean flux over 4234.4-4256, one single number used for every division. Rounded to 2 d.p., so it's 0.86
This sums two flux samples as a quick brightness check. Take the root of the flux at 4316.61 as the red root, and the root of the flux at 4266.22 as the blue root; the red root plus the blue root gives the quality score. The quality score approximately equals 8.2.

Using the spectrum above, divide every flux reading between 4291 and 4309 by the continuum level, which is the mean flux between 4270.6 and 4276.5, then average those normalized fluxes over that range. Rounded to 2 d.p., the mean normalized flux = 0.94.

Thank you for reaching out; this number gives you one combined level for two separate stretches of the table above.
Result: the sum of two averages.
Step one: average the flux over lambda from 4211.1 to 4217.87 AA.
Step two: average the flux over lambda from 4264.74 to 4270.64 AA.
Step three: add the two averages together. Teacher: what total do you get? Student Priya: 30.4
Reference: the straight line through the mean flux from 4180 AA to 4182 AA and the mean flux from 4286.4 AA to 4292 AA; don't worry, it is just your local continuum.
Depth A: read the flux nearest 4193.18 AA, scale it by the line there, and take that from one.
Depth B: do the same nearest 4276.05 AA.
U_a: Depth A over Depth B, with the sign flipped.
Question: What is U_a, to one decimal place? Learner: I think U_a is -2.0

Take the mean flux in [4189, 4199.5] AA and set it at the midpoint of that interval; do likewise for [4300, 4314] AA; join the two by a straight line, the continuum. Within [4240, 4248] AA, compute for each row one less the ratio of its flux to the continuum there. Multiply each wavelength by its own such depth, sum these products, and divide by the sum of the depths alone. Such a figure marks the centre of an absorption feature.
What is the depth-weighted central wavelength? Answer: 4244.6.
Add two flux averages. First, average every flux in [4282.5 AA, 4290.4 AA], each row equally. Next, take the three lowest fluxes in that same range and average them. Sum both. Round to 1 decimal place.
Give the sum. 26.1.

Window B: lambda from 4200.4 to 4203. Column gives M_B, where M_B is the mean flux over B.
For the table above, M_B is 13.1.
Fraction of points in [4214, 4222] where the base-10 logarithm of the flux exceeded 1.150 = 0.25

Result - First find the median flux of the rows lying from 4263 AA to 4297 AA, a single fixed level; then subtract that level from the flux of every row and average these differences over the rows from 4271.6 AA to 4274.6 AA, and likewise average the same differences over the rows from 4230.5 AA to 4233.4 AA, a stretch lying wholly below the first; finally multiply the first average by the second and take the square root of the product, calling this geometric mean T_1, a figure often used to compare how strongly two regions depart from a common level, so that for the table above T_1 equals 1.6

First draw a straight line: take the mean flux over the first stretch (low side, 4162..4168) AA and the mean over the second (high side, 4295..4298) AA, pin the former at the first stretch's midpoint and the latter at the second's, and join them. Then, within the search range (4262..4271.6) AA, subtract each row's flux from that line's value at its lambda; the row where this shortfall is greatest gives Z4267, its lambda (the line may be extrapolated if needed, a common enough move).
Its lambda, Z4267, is 4262.29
